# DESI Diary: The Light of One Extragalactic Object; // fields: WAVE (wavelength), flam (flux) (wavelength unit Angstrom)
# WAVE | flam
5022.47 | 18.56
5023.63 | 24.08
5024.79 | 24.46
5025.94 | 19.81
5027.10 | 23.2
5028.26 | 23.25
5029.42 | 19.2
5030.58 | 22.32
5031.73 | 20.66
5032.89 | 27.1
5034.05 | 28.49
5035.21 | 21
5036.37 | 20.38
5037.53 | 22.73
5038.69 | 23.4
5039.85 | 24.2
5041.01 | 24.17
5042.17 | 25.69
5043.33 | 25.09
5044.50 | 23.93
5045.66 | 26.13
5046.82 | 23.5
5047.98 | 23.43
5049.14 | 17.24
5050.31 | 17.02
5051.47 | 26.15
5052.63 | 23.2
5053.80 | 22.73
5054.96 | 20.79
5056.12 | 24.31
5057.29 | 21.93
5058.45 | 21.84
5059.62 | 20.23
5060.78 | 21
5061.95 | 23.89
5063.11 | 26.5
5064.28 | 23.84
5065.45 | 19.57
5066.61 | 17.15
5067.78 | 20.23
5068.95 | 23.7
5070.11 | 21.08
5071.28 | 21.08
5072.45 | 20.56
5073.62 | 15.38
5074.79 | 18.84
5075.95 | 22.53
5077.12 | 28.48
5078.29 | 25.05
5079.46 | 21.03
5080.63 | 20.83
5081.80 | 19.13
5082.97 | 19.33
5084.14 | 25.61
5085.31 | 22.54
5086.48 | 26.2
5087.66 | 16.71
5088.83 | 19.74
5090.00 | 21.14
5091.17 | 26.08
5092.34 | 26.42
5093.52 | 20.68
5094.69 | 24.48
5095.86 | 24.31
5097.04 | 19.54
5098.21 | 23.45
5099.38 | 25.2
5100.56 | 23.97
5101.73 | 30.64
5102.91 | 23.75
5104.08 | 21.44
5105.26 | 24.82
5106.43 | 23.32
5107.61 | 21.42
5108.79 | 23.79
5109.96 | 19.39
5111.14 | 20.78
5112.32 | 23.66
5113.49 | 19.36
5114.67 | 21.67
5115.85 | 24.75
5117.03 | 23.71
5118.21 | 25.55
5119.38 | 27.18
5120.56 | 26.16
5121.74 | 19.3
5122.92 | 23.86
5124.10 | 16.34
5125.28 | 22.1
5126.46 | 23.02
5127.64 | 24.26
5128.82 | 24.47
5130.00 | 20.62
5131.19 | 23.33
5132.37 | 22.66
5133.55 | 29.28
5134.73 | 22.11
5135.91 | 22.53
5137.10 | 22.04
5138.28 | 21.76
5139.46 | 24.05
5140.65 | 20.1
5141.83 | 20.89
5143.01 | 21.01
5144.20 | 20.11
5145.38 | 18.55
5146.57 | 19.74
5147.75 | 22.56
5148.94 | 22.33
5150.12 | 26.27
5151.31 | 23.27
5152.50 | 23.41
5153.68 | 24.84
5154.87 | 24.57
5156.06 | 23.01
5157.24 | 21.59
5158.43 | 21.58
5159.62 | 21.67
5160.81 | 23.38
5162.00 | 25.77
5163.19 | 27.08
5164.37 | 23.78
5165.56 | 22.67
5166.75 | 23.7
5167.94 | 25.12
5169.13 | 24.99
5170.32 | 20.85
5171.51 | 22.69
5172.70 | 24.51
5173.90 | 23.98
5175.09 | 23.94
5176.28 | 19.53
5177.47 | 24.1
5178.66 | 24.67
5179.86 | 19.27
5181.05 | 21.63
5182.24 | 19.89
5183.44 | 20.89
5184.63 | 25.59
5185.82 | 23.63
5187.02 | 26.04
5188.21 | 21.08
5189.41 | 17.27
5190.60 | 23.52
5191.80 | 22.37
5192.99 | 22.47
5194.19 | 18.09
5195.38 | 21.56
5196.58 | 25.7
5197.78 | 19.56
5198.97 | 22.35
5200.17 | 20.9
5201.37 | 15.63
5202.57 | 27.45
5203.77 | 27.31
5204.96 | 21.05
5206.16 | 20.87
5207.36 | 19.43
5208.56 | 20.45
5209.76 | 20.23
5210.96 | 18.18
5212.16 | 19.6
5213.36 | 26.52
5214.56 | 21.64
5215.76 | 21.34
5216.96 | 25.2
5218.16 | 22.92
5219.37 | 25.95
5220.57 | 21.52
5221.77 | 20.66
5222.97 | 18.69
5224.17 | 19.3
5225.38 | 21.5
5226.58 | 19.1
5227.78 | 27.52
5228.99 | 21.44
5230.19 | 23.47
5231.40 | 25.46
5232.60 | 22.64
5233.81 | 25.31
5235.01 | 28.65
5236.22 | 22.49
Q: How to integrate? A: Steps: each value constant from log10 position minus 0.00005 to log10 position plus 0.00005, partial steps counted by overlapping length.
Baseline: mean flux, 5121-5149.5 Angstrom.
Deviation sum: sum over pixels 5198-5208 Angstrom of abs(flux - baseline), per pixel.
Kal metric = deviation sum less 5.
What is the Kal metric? 18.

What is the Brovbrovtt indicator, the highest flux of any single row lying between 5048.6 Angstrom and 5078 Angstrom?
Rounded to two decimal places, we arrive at 28.48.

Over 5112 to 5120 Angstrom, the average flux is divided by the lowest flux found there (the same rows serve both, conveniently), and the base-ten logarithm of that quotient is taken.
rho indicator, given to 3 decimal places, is 0.088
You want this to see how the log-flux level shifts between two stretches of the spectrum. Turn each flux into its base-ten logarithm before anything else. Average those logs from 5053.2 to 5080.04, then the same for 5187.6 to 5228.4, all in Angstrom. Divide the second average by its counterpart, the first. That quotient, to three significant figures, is 0.998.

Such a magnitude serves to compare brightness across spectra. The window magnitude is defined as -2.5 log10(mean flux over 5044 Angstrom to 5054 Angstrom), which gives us -3.38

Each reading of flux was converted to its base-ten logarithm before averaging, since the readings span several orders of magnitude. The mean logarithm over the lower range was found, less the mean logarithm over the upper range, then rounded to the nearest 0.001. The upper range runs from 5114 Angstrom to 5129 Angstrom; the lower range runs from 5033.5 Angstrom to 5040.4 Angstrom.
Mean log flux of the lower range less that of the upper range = 0.003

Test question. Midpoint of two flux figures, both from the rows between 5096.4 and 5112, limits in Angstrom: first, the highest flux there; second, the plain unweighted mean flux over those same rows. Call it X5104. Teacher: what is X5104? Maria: 26.9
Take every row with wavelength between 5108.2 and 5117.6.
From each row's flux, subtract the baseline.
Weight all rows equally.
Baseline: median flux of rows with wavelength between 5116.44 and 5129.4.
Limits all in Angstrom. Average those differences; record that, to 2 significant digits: -1.7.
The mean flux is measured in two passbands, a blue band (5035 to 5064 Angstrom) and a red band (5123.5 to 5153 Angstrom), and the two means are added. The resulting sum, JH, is 45.1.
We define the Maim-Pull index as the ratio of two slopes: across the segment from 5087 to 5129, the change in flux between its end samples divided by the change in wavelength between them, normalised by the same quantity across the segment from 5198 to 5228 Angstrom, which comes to 1.1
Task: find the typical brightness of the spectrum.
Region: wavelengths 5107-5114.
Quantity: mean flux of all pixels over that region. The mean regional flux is 21.4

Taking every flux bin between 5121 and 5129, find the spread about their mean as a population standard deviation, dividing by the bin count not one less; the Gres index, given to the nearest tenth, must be 2.8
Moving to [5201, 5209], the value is 3.9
